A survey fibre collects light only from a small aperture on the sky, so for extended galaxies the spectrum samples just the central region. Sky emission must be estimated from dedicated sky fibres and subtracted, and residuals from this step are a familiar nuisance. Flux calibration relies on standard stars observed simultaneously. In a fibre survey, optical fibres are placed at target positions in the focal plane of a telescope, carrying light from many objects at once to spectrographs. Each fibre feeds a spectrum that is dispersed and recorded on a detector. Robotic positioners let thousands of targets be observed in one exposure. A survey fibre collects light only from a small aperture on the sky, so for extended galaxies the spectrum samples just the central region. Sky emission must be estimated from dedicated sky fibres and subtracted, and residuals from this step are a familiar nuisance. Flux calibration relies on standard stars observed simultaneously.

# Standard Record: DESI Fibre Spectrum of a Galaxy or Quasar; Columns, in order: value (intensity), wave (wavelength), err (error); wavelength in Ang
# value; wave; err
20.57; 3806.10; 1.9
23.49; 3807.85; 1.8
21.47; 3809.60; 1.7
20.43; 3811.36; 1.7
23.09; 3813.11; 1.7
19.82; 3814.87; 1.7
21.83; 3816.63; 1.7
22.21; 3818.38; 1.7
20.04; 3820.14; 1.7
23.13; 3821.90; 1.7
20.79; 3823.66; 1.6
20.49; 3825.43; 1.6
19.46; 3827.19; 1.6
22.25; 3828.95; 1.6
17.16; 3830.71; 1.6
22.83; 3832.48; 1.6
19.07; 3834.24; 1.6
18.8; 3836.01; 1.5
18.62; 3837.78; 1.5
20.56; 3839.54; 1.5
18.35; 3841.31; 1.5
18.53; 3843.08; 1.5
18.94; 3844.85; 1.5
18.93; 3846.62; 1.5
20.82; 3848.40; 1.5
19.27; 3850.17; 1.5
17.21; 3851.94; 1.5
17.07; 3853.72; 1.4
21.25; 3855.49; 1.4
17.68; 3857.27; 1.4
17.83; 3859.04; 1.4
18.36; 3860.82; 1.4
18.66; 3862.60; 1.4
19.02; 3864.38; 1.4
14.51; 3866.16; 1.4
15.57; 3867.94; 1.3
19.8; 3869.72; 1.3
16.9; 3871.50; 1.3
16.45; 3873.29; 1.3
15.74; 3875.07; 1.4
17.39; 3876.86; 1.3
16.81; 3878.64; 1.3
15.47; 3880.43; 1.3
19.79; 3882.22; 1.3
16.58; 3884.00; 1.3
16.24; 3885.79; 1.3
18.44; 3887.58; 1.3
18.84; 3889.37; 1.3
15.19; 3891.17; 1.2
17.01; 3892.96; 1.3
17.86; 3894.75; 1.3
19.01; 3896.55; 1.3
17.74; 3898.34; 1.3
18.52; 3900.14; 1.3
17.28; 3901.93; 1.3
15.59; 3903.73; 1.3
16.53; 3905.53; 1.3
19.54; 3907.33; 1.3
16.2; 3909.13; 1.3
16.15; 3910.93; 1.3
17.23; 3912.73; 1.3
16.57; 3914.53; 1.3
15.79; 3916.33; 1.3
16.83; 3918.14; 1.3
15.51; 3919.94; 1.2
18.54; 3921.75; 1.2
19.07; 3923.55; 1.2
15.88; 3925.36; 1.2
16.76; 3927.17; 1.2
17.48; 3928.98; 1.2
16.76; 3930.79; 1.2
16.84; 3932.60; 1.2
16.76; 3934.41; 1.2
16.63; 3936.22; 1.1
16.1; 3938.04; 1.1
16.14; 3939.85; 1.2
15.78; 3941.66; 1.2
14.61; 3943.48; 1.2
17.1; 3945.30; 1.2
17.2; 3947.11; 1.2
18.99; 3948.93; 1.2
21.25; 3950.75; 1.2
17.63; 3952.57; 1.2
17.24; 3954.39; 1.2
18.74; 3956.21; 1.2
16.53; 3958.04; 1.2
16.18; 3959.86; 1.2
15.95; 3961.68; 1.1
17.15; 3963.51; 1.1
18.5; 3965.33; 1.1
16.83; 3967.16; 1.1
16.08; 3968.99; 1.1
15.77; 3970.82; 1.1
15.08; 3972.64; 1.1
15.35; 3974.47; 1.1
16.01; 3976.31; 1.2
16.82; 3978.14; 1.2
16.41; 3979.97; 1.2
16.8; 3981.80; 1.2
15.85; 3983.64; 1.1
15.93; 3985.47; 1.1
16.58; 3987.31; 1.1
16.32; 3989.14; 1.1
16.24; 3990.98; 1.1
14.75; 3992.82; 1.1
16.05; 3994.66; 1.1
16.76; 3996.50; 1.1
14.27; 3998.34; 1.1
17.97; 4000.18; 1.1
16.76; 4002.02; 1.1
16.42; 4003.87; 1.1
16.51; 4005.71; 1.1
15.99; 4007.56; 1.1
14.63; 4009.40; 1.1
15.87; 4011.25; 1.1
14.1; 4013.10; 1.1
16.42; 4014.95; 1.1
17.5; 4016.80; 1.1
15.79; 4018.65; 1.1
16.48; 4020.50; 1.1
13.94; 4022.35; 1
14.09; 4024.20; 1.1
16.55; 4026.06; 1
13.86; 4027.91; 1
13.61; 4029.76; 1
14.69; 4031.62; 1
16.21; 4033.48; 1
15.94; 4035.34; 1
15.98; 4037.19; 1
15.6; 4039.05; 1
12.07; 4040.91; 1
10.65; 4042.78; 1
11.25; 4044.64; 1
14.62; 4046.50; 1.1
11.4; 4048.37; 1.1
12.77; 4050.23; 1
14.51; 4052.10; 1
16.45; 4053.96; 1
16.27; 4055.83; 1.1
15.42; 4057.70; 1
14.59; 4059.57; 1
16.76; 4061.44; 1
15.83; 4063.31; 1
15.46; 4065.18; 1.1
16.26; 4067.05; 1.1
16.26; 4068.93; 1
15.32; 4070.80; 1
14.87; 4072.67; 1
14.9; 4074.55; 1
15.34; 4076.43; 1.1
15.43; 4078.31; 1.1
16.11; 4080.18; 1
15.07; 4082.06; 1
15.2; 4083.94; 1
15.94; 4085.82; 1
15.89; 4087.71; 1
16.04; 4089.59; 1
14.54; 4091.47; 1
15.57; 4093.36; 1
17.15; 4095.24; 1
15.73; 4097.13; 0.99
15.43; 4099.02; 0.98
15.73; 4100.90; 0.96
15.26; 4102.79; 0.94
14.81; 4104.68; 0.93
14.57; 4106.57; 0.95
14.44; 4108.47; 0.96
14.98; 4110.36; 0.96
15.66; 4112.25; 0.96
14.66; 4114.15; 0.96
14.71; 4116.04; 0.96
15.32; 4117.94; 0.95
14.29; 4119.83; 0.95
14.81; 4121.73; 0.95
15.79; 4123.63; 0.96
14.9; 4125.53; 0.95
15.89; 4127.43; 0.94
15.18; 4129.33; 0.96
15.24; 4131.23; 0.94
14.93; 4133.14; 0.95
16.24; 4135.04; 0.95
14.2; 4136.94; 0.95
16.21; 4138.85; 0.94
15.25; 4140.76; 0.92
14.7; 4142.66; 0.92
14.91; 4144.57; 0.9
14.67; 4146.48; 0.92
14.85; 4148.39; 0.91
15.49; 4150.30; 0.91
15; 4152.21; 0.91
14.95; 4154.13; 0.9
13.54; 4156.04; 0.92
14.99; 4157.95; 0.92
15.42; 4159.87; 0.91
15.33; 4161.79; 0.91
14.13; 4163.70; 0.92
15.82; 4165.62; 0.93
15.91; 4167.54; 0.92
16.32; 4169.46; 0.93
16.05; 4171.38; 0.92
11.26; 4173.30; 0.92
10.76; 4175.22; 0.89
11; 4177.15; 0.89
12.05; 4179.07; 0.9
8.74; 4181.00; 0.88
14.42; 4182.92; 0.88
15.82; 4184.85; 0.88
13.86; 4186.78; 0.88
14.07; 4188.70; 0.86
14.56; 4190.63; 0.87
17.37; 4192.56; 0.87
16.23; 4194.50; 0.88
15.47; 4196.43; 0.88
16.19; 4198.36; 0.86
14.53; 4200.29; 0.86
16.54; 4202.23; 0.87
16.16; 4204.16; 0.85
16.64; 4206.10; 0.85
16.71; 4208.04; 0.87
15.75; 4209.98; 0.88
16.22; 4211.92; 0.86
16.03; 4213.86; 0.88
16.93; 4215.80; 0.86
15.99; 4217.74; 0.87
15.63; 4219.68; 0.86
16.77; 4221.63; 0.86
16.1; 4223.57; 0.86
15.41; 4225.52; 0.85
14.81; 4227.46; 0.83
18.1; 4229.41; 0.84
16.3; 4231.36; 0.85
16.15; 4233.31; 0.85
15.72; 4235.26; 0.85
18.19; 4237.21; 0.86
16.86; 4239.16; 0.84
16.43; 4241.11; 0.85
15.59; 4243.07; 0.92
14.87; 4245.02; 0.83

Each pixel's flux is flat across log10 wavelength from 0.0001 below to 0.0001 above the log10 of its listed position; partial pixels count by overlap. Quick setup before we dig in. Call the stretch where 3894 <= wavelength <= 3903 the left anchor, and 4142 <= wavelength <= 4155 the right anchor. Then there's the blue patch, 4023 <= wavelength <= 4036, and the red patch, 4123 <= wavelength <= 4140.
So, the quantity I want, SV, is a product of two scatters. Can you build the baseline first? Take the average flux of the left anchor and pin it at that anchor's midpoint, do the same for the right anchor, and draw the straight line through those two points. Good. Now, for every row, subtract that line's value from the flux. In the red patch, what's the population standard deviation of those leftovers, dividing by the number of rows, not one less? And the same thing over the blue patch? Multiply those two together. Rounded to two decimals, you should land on 0.74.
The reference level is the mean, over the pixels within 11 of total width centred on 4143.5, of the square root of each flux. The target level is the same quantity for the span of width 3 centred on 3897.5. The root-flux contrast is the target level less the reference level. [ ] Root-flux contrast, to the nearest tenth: 0.4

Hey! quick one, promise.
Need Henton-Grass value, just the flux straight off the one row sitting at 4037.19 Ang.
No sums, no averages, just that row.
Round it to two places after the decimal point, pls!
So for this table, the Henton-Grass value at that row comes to 15.98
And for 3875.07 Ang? 15.74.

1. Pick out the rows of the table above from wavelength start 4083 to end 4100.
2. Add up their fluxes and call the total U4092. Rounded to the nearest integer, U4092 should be 141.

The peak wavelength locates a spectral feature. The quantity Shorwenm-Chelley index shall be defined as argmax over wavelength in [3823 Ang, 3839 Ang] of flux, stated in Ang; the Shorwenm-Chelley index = 3832.48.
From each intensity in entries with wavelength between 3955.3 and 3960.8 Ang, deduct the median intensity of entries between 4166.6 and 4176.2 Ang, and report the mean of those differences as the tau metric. 1.2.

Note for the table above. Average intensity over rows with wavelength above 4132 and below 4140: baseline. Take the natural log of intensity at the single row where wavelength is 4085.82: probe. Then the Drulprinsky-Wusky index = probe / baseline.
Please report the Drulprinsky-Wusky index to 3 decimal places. 0.180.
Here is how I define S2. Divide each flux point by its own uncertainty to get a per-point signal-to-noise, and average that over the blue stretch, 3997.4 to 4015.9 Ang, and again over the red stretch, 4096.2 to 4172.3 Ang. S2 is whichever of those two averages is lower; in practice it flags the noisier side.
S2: 14.4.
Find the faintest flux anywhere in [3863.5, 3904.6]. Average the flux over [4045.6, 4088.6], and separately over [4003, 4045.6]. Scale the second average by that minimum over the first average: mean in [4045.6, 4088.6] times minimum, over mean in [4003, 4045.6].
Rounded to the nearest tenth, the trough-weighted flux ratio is 14.8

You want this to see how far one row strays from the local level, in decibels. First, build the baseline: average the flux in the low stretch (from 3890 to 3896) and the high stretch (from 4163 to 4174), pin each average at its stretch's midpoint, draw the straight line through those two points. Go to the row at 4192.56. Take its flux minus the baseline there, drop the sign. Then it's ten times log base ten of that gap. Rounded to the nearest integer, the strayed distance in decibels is 4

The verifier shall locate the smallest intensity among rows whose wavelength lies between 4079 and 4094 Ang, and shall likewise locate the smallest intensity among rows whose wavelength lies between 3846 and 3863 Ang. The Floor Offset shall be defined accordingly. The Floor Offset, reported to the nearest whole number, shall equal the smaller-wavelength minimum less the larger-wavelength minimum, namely 3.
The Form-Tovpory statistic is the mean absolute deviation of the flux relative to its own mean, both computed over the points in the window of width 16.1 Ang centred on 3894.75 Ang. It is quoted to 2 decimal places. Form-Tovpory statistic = 0.85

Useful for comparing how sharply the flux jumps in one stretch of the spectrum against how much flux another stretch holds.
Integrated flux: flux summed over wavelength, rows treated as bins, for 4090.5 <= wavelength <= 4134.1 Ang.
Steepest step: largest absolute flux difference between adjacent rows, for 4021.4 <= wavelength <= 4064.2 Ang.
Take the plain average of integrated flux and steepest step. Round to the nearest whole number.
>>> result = 333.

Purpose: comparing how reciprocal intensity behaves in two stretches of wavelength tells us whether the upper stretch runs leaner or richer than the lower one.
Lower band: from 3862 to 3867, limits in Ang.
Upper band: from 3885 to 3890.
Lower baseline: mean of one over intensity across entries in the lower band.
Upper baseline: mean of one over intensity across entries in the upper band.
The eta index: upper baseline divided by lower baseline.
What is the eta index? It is 1.0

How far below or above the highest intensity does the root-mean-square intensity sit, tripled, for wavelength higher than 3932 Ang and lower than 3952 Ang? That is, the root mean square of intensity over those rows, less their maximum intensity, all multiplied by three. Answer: -12.4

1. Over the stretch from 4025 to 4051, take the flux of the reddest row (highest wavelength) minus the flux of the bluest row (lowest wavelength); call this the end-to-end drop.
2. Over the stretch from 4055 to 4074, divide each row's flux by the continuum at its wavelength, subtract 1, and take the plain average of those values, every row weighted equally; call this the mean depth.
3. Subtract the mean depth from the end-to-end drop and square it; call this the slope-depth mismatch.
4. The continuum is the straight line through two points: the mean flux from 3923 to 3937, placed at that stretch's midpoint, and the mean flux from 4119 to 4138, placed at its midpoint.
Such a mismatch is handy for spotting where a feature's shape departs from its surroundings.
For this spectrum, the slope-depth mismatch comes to 14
